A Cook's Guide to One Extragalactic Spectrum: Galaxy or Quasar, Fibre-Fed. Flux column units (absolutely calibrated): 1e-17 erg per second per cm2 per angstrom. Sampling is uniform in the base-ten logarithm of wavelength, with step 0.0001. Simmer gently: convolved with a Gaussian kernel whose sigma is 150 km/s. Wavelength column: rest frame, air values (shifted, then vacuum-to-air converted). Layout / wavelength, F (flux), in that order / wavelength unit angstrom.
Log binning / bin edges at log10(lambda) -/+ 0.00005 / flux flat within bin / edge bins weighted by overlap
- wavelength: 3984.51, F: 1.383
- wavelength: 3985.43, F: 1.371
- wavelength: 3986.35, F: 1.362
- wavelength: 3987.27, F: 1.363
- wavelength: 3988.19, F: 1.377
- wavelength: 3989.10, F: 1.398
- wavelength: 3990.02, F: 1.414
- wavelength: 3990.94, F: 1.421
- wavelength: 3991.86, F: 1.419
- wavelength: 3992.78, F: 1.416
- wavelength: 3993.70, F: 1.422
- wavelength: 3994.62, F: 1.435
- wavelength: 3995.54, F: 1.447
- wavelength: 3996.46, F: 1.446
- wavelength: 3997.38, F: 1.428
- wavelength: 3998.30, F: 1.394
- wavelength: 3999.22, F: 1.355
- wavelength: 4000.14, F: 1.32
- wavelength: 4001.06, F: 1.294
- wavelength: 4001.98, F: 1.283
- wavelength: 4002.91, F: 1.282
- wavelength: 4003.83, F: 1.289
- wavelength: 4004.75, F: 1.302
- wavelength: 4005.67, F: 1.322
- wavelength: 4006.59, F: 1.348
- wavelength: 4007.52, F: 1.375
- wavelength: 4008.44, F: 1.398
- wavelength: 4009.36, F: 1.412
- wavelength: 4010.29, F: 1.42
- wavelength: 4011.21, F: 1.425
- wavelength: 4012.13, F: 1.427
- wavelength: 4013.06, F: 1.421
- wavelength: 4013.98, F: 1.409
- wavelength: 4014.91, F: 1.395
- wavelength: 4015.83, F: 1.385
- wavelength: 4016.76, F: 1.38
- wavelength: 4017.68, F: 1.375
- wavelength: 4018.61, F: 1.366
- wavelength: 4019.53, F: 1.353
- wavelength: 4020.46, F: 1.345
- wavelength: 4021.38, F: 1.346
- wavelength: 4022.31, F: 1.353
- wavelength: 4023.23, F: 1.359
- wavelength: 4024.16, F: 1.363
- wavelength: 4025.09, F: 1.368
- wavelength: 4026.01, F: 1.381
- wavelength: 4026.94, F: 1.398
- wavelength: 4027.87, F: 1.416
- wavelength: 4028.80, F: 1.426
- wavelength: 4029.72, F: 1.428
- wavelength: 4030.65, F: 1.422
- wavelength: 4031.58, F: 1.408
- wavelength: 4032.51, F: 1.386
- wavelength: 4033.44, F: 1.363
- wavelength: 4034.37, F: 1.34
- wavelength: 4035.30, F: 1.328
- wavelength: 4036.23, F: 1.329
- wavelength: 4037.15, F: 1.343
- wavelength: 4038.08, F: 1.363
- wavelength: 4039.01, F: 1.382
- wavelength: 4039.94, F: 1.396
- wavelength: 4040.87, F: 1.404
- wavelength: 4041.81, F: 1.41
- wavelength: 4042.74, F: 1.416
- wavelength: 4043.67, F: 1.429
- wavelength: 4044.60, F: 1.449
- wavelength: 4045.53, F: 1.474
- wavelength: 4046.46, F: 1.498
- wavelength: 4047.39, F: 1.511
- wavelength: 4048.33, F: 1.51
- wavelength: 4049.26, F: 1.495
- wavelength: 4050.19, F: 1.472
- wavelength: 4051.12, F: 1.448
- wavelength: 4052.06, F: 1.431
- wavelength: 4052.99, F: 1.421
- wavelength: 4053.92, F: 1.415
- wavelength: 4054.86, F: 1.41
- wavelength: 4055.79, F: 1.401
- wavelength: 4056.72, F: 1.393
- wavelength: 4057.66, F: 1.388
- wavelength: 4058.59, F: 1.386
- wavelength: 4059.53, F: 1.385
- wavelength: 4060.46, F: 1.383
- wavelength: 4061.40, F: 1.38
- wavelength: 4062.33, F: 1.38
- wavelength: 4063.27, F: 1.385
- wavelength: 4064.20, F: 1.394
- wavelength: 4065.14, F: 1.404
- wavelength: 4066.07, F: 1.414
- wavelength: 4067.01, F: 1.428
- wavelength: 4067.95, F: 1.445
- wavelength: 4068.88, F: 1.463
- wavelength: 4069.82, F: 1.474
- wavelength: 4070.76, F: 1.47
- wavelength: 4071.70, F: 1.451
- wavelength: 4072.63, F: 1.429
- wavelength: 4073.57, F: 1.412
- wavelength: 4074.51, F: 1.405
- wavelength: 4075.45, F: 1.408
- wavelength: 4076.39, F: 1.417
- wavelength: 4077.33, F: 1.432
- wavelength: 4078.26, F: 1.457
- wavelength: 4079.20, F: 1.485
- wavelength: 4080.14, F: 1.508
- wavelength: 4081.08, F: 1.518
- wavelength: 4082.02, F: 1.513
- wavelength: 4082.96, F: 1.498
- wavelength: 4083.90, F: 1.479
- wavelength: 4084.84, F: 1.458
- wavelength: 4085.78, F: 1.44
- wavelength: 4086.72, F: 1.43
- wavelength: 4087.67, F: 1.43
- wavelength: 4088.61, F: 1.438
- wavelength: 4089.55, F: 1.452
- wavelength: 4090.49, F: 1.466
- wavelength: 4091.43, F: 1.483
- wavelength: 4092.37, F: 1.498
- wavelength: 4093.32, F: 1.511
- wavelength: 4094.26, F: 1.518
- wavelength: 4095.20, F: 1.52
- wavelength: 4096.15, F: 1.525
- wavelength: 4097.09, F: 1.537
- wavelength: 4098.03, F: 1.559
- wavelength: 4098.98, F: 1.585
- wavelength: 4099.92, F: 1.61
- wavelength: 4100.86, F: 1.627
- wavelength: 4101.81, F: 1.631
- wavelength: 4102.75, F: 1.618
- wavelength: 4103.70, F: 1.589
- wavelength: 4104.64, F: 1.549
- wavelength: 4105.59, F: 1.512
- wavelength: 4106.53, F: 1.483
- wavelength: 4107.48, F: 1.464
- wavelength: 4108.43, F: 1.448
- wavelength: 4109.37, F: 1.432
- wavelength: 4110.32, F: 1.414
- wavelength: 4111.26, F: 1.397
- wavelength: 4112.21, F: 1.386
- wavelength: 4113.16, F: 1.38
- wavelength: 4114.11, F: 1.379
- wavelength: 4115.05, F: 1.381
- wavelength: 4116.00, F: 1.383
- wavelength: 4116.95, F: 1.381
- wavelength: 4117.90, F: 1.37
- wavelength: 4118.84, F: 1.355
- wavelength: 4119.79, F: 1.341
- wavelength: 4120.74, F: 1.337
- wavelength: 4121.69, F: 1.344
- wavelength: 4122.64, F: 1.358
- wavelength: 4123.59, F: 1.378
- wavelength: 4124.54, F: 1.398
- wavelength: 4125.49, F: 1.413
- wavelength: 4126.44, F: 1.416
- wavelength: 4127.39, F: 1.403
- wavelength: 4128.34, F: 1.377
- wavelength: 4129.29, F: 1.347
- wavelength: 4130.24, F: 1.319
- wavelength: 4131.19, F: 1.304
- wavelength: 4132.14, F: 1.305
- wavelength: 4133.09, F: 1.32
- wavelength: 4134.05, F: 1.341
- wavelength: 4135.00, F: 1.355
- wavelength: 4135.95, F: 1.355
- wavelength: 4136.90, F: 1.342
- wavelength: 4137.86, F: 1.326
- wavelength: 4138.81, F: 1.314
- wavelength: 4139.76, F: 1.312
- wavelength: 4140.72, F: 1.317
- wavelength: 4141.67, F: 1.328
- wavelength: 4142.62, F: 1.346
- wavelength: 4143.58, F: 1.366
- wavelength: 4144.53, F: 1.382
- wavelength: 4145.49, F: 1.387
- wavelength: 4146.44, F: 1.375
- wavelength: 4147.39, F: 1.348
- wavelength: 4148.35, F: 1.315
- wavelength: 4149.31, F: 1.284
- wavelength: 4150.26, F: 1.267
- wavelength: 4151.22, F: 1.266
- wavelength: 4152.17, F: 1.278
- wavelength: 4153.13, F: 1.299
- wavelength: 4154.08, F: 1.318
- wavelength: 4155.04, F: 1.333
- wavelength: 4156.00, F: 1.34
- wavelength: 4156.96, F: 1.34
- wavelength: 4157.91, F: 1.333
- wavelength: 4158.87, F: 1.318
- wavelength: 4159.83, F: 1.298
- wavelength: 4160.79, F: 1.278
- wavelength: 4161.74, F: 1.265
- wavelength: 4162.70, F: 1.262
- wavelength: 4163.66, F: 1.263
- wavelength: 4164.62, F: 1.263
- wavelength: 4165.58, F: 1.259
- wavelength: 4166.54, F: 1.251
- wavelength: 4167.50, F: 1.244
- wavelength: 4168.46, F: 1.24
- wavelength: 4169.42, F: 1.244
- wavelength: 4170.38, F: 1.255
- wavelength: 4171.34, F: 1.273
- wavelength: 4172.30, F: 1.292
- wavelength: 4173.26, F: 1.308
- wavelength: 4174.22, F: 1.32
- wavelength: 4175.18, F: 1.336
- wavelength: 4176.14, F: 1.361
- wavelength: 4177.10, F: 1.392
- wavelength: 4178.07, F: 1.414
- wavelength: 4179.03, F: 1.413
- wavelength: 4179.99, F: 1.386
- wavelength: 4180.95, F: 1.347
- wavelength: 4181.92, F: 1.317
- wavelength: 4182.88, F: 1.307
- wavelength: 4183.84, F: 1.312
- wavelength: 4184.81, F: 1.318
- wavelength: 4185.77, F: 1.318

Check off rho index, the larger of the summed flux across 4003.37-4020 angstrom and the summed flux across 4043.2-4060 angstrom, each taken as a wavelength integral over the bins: 24.2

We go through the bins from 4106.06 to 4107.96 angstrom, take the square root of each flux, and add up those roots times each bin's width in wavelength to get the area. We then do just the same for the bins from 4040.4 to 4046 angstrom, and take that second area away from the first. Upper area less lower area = -4.4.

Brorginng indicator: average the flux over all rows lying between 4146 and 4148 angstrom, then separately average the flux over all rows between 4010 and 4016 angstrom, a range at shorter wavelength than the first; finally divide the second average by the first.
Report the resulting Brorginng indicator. 1.04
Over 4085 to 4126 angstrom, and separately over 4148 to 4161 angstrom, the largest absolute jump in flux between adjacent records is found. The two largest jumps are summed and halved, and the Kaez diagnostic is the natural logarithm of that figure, -3.34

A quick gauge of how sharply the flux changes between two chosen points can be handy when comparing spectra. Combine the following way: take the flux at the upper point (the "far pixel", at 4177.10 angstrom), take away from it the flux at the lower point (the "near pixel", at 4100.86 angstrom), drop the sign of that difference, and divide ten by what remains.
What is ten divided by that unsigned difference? 43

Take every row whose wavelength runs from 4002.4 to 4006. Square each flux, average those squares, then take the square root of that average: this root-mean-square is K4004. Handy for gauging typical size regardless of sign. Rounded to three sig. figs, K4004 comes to 1.30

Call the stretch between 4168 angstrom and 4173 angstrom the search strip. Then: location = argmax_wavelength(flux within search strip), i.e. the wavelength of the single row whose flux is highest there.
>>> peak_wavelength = 4172.30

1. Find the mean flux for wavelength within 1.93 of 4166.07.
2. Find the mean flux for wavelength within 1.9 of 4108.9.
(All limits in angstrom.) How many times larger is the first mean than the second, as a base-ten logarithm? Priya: -0.060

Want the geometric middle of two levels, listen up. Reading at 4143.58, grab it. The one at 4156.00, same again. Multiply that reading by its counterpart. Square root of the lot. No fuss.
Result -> 1.35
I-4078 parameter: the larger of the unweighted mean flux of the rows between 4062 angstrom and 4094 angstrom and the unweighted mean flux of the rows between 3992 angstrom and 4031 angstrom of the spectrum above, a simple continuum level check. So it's 1.45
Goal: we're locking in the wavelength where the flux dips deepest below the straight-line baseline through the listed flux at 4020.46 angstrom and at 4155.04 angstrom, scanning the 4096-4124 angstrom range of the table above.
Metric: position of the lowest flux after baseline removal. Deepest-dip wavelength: 4120.74 angstrom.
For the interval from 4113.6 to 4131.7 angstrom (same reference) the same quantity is 4131.19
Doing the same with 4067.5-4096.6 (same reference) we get 4074.51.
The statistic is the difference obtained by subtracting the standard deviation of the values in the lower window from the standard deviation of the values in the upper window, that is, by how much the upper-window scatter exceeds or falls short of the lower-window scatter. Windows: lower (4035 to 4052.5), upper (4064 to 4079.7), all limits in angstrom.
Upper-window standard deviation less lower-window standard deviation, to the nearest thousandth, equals -0.031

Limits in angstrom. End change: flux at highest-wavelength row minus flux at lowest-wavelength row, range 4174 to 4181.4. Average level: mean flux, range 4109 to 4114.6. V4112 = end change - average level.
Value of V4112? -1.37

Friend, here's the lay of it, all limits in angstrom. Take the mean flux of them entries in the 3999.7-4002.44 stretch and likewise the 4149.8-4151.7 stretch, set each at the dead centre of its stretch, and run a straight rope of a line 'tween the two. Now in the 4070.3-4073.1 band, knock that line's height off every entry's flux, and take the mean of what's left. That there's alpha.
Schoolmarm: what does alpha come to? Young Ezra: 0.17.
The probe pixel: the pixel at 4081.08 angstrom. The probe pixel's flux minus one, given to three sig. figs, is 0.518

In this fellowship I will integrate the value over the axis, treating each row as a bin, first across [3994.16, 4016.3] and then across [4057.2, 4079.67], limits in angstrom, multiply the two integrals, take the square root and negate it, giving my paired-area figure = -31.2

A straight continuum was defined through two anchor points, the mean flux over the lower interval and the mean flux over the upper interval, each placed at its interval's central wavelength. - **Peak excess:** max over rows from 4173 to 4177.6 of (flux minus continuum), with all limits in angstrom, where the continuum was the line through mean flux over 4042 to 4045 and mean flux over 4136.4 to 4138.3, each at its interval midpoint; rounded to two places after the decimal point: 0.10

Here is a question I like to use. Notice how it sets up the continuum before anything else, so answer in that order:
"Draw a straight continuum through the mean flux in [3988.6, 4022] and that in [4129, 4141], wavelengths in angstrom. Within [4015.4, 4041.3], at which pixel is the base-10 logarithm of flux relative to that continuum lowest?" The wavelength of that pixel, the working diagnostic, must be 4035.30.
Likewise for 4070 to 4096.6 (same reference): 4074.51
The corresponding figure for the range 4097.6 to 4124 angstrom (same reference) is 4120.74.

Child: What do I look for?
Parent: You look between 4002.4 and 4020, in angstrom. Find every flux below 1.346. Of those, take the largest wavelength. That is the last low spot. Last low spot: 4005.67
